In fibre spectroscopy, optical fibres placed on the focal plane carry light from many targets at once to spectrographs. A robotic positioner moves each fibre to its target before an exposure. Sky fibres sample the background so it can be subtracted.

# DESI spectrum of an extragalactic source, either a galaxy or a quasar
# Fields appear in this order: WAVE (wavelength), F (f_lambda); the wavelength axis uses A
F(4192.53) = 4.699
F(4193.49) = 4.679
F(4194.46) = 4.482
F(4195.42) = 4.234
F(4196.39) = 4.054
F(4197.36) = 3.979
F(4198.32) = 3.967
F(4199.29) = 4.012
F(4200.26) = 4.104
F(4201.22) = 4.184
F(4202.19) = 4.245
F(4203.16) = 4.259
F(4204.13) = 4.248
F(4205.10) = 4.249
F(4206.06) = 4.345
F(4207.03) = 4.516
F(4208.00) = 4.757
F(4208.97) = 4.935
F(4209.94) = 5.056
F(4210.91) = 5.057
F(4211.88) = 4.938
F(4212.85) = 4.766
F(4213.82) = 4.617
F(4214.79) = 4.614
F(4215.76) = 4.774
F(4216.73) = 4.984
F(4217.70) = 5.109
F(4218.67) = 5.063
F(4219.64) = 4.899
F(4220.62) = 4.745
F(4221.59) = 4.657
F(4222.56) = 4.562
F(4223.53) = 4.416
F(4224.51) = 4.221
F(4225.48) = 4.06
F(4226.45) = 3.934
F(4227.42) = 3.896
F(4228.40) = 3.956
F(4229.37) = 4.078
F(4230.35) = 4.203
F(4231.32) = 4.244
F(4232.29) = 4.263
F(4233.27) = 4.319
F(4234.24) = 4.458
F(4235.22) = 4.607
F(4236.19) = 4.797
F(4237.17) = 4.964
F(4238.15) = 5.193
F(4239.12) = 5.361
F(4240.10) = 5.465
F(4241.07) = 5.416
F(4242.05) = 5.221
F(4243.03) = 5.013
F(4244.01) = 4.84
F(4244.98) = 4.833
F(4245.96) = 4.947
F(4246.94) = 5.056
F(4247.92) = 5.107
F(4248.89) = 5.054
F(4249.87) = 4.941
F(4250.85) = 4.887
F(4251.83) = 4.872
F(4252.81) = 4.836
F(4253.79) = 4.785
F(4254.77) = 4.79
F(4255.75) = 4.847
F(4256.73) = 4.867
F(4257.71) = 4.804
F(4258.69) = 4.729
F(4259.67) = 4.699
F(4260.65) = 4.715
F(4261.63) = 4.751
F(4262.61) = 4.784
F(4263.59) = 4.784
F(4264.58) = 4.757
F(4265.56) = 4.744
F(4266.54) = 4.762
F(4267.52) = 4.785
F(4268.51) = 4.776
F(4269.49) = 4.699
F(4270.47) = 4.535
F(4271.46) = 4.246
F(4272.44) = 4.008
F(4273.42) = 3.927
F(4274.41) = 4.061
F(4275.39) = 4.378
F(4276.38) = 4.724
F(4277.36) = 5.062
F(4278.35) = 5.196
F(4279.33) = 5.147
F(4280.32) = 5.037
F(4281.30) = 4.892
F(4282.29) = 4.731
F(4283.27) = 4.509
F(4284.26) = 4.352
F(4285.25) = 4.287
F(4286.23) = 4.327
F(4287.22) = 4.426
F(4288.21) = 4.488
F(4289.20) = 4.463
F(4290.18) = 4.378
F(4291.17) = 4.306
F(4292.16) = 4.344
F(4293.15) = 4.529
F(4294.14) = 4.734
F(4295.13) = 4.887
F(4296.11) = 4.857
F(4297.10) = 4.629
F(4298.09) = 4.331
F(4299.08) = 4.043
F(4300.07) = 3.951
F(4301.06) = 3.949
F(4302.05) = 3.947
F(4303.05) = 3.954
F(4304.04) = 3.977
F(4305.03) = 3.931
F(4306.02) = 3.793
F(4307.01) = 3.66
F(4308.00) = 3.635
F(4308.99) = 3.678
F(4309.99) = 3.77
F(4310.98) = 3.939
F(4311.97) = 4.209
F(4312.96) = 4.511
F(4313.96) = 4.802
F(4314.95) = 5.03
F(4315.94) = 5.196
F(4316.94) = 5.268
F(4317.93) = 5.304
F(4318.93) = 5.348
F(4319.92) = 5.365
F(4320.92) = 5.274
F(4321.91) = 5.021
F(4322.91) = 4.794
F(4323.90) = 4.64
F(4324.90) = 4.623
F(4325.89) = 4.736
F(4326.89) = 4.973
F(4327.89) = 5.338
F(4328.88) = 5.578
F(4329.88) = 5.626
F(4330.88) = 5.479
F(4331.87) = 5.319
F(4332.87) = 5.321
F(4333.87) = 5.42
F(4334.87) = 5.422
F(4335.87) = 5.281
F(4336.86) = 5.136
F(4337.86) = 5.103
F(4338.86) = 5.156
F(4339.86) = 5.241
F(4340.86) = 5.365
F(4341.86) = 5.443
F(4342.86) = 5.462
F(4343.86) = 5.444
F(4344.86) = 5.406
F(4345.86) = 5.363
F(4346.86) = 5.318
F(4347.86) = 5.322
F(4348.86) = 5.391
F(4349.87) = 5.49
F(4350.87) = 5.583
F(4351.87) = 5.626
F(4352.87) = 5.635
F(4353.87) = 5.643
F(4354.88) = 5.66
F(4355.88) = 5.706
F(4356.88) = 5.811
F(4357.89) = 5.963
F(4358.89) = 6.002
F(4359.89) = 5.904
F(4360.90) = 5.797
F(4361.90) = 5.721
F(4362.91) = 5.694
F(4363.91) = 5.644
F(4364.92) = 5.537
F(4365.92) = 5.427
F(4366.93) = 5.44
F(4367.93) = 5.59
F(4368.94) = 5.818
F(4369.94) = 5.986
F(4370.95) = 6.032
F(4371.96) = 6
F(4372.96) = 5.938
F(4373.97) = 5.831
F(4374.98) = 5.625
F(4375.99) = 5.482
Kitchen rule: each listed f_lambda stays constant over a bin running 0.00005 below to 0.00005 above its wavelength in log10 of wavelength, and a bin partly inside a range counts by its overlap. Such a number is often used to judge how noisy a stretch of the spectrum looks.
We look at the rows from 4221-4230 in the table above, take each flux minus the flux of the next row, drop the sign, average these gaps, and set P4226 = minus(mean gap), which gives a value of -0.12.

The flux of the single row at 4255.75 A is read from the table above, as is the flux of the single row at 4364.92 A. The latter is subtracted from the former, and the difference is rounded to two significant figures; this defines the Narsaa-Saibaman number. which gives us -0.69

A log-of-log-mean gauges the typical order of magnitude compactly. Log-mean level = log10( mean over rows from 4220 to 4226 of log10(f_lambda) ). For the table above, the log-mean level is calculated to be -0.189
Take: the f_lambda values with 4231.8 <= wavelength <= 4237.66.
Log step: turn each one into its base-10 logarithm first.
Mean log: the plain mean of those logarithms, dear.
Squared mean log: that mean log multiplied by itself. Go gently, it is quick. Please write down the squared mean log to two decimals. 0.43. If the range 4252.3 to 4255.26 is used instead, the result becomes 0.46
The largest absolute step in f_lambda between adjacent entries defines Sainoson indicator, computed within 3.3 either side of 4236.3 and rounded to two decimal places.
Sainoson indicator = 0.23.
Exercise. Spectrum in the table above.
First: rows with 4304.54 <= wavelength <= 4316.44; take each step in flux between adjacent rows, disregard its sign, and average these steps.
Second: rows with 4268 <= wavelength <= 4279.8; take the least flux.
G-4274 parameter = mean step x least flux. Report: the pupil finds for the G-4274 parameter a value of 0.66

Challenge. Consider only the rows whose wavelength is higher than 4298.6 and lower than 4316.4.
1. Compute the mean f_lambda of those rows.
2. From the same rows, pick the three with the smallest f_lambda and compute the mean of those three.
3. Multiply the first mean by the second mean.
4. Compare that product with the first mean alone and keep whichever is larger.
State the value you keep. 15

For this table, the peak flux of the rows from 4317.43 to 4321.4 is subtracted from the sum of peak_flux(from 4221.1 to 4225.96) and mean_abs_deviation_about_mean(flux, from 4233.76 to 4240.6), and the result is -0.40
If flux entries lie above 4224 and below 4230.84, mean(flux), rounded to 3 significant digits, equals 4.05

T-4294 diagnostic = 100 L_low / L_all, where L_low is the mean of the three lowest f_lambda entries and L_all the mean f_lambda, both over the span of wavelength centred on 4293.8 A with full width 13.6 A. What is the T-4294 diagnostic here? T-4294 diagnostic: 92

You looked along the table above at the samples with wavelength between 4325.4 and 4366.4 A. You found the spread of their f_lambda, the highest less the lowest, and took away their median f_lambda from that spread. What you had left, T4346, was -4.2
